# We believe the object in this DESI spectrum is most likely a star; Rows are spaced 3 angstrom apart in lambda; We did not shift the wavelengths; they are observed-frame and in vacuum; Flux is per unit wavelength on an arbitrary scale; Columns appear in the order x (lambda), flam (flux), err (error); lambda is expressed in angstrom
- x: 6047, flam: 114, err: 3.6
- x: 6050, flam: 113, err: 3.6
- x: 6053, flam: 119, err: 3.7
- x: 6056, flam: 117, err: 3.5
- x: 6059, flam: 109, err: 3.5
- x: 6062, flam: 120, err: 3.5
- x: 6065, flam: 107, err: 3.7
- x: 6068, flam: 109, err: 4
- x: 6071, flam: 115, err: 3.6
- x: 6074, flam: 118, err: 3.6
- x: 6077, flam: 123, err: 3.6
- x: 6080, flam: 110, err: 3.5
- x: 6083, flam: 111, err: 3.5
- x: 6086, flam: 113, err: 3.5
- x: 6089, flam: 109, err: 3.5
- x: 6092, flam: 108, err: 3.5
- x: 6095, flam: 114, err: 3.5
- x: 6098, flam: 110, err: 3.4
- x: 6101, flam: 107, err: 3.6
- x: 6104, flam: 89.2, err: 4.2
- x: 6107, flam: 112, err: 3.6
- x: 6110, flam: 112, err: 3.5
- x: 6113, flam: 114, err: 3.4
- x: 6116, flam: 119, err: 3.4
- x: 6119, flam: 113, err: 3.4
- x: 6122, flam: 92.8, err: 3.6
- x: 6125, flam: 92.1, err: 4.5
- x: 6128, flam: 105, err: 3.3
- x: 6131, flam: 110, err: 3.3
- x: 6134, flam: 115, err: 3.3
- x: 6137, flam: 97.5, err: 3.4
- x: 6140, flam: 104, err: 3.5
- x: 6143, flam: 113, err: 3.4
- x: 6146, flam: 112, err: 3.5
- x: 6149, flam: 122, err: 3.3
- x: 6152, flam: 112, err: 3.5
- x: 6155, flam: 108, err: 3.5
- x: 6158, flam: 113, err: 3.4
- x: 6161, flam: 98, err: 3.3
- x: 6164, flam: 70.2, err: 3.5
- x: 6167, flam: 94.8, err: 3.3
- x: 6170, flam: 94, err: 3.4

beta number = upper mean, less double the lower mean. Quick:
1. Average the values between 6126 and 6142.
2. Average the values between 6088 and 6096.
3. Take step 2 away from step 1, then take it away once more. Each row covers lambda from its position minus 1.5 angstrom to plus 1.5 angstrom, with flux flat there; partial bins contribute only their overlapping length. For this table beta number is -114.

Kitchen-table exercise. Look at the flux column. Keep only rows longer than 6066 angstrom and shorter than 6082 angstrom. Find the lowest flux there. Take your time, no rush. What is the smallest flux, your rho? 109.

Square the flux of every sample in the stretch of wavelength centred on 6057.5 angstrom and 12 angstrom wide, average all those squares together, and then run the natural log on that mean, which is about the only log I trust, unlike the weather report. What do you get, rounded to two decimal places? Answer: 9.51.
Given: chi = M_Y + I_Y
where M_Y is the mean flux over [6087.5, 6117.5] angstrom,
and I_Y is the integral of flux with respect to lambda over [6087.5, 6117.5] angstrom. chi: 3392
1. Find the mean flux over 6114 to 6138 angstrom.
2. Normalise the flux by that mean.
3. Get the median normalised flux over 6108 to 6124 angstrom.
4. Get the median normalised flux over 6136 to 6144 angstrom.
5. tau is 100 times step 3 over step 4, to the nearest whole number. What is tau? 109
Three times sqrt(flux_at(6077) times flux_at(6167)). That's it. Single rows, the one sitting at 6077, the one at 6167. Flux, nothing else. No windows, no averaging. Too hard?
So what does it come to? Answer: 324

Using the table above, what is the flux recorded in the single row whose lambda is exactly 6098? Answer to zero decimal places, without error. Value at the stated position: 110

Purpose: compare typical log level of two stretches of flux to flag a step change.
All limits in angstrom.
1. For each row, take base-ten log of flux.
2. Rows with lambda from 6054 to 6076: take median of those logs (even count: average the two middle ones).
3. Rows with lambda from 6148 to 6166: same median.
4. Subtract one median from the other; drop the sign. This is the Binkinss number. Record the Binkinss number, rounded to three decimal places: 0.019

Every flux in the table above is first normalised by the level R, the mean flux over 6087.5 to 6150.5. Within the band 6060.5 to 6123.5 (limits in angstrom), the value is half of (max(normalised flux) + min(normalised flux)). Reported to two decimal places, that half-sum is 0.98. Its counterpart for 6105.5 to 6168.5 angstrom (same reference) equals 0.89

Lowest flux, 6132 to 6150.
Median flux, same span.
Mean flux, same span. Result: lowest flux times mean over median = 96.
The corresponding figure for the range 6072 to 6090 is 111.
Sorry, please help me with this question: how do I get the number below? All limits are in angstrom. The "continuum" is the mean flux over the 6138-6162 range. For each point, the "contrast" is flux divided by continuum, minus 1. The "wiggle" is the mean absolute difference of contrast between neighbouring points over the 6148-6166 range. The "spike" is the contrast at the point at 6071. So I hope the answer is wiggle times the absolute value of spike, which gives 0.005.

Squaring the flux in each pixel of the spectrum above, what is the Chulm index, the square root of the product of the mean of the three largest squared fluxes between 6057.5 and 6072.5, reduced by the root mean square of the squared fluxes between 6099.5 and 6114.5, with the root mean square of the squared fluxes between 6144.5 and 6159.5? 4438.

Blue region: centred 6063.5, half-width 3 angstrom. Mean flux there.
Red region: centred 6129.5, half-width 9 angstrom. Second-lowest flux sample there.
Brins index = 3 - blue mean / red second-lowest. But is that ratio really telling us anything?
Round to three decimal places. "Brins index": 1.777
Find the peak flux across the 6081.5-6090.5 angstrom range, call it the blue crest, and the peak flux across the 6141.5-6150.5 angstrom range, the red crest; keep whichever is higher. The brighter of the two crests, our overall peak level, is 122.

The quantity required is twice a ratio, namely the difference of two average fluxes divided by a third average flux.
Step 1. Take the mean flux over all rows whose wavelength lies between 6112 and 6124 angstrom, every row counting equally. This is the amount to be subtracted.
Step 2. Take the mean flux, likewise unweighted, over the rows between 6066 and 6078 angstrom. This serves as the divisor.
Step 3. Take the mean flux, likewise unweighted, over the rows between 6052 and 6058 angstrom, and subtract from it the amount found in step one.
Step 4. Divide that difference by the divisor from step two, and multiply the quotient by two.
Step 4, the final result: 0.14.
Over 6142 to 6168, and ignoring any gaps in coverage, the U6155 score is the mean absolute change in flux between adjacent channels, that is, 12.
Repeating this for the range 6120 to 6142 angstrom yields 8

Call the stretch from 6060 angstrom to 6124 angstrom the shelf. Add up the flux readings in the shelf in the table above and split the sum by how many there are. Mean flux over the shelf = 111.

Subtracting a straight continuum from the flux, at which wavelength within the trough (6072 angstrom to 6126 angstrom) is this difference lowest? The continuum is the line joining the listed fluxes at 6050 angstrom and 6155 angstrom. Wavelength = 6104 angstrom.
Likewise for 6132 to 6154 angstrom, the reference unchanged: 6137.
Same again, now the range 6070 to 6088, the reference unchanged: 6080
